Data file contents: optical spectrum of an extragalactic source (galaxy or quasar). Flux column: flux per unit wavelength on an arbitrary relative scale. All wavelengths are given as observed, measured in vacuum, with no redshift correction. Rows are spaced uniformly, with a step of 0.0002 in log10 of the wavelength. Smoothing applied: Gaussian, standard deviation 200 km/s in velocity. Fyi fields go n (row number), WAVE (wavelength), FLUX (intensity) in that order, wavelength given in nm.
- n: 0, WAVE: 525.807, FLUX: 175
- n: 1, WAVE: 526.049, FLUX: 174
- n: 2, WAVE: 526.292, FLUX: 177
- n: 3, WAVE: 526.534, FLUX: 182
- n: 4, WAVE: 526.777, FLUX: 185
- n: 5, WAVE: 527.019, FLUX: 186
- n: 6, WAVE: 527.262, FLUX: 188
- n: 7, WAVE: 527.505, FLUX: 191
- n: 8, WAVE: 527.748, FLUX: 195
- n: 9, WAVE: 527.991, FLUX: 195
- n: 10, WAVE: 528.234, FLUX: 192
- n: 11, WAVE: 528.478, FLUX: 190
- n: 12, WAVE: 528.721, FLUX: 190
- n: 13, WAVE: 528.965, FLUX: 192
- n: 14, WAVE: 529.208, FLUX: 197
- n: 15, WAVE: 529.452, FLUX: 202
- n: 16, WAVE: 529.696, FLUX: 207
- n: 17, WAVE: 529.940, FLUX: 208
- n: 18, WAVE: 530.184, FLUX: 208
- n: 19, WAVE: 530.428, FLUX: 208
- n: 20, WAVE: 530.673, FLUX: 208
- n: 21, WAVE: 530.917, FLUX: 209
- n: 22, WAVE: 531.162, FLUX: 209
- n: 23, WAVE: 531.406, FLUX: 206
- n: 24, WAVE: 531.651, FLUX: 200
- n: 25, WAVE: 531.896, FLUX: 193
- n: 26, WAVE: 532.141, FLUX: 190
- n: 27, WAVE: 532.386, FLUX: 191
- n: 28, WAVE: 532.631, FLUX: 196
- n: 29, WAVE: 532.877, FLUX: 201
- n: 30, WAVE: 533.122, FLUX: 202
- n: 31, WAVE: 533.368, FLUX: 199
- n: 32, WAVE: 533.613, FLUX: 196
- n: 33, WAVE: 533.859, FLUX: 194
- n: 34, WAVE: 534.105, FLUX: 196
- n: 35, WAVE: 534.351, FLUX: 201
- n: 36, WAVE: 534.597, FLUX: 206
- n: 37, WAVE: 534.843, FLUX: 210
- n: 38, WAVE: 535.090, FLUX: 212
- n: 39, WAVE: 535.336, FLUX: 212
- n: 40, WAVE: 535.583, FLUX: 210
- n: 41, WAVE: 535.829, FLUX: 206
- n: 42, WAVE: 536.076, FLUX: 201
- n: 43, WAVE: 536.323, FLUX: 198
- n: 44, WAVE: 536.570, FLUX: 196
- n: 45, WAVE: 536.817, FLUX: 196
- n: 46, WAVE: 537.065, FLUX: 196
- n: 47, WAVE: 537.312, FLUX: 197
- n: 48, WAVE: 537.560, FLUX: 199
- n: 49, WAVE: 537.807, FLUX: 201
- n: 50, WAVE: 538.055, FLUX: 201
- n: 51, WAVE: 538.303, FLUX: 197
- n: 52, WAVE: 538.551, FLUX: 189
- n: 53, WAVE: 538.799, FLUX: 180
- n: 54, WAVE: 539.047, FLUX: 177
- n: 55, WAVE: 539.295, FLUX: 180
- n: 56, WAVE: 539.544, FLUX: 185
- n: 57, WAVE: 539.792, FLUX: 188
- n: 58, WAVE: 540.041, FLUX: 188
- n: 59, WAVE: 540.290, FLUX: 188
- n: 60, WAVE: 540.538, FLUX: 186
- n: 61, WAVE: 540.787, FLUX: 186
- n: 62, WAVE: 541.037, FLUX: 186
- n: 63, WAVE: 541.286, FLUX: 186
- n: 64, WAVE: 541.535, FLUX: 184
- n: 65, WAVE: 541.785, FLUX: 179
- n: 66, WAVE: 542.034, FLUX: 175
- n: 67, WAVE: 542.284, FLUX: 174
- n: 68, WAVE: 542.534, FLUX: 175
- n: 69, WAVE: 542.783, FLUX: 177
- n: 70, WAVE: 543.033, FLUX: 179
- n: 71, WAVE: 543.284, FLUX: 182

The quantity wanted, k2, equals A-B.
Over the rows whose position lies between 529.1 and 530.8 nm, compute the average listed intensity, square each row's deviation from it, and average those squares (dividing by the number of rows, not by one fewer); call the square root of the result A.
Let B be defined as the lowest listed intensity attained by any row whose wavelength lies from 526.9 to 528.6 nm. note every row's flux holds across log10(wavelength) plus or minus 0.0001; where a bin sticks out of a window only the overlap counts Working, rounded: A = 4.0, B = 186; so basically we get -182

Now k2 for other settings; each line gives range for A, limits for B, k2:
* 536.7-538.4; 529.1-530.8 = -195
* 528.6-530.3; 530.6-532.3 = -183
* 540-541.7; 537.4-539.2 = -176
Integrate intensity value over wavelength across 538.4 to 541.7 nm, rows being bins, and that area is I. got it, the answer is 610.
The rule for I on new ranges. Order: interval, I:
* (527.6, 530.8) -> 638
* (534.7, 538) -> 669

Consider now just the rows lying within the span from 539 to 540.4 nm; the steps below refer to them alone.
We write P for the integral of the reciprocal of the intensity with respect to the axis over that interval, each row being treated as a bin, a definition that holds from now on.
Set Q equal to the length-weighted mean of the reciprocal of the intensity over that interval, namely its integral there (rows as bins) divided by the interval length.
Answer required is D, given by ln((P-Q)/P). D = -1.25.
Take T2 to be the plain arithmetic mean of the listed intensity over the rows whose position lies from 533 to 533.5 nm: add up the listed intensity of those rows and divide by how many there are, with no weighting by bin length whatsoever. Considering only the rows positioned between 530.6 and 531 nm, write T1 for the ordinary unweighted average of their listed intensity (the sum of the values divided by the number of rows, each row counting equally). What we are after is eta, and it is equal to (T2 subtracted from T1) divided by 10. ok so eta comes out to 0.8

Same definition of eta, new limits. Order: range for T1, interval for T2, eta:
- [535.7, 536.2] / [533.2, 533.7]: 0.6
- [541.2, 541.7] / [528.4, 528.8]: -0.5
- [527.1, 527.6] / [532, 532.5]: -0.1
